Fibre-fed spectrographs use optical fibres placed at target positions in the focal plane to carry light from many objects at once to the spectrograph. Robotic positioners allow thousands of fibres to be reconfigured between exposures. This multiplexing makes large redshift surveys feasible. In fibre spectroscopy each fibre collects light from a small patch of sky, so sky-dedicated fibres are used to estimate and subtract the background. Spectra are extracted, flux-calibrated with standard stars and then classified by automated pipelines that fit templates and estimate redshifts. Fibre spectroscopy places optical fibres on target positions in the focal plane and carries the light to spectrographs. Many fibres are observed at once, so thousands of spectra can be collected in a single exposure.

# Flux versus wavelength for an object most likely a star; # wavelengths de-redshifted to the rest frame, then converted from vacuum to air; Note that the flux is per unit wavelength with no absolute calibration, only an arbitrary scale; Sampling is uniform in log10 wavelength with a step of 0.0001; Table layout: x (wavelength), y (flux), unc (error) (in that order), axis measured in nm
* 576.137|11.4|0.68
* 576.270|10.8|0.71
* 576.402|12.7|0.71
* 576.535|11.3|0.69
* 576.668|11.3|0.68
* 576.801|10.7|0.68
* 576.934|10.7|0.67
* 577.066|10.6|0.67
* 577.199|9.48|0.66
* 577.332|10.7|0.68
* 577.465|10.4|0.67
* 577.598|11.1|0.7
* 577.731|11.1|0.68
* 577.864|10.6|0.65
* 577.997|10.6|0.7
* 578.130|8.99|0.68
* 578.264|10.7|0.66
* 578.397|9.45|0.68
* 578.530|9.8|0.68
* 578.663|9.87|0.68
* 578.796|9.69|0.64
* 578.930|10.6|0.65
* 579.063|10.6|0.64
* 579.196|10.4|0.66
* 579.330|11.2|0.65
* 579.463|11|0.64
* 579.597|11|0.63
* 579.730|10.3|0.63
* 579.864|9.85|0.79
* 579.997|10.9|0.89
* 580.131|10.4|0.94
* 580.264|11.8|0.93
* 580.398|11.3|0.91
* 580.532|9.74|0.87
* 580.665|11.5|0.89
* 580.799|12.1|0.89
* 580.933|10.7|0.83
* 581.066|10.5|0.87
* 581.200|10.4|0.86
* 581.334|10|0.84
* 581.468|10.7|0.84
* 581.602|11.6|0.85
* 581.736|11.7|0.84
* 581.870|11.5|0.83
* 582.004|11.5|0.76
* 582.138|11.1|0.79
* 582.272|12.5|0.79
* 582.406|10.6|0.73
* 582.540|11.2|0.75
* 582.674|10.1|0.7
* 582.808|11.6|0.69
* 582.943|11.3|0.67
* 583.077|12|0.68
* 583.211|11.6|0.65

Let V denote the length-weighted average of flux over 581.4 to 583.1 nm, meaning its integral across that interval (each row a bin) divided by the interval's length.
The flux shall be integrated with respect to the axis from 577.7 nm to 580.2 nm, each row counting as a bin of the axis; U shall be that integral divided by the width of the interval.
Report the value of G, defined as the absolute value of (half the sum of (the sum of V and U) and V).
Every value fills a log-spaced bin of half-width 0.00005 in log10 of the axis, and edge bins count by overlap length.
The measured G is 16.5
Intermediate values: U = 10.36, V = 11.3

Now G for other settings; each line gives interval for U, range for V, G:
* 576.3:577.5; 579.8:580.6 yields 16.1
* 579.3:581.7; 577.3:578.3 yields 15.9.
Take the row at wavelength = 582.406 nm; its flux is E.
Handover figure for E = 10.6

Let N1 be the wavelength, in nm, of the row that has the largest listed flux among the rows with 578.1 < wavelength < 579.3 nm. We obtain 578.264 nm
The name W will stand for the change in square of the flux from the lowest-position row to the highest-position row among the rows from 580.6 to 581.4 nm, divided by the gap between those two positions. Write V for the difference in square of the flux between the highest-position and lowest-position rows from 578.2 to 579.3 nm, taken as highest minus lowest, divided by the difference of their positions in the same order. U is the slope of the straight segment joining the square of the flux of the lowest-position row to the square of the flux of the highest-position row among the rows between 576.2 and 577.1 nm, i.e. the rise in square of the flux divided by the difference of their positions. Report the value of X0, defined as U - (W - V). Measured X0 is 36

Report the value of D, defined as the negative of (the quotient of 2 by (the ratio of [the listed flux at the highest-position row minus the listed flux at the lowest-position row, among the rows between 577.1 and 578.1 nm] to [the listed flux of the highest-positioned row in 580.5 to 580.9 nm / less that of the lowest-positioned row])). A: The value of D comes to -4.2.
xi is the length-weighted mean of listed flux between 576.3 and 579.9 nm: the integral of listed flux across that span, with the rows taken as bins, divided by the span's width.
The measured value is 10.6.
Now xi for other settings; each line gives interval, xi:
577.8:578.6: 10.0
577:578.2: 10.4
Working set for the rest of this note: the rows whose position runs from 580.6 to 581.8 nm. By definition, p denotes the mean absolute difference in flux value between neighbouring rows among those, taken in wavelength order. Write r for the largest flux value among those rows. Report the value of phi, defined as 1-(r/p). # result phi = -21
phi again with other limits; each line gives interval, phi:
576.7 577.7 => -18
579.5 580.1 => -14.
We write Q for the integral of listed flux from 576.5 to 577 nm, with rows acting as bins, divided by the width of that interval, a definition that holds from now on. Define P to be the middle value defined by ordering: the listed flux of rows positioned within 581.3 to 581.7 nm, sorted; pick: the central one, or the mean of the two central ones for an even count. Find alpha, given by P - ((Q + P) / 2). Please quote -0.14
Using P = 10.70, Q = 11.0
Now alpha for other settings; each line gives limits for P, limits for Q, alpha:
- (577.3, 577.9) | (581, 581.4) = 0.20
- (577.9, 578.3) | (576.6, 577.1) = -0.12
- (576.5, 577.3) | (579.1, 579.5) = -0.07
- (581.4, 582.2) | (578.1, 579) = 0.80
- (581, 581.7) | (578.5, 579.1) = 0.20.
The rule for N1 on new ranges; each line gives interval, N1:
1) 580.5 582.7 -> 582.272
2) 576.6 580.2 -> 576.668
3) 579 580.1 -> 579.330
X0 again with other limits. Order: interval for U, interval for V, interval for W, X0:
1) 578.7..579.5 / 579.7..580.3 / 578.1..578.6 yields 65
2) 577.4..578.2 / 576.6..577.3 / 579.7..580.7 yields -140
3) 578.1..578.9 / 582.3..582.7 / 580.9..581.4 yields 17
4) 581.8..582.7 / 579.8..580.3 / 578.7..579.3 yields 32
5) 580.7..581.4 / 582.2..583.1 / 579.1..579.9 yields -85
